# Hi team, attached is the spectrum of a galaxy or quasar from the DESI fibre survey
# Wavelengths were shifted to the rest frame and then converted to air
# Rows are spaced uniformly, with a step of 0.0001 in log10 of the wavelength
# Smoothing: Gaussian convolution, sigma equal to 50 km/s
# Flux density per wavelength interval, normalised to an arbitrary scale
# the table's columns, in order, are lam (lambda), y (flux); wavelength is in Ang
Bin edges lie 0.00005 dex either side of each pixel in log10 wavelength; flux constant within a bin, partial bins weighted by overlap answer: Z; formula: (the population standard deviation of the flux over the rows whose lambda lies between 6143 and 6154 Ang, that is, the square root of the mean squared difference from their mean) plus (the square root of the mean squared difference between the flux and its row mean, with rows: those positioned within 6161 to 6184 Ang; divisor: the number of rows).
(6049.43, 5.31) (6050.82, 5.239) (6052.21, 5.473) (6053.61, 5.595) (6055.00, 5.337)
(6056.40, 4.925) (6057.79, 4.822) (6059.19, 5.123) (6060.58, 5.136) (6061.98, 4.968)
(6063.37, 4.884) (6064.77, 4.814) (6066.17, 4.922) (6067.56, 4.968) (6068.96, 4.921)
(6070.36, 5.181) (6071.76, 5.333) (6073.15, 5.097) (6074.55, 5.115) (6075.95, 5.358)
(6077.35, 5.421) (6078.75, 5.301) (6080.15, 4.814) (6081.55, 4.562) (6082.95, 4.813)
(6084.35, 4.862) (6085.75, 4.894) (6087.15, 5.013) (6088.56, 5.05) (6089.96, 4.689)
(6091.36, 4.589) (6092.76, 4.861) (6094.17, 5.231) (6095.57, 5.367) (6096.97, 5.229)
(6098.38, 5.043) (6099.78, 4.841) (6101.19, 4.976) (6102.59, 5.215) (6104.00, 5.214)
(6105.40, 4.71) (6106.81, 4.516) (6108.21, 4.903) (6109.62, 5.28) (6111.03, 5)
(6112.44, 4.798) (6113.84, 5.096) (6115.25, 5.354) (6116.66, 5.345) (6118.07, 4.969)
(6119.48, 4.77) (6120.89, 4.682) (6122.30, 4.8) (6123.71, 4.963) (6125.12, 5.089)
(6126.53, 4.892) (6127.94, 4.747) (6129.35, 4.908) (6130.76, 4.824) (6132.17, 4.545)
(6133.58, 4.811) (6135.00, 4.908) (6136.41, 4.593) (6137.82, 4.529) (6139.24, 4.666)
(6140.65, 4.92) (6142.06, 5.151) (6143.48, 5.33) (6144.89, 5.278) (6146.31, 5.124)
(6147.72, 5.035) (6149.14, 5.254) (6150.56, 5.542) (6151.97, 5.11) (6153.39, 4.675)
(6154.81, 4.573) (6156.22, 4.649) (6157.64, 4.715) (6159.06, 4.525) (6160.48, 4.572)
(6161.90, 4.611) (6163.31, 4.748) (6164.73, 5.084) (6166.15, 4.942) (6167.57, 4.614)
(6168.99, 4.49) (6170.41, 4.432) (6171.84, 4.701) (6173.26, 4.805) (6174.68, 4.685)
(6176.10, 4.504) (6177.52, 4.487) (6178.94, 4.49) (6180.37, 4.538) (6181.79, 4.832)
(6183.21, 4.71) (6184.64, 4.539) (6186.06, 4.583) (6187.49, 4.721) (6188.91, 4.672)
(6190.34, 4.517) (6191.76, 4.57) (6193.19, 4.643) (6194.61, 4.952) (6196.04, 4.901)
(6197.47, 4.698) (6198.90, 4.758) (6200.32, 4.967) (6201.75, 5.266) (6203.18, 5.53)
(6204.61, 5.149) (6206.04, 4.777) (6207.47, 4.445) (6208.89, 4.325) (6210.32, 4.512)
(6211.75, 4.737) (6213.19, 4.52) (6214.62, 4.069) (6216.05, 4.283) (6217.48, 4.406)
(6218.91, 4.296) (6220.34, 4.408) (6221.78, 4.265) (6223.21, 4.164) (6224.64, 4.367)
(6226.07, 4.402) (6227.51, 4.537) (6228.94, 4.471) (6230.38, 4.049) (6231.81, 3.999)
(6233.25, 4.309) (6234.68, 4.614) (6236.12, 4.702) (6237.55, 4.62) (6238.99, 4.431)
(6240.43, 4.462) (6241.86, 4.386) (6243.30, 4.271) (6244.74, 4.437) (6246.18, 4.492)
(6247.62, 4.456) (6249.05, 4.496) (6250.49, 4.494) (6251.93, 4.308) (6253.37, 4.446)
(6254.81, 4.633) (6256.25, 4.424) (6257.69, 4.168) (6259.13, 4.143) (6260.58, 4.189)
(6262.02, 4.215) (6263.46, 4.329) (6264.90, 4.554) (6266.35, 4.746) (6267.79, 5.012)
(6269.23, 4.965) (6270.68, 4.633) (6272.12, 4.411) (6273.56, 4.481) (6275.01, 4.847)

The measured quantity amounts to 0.42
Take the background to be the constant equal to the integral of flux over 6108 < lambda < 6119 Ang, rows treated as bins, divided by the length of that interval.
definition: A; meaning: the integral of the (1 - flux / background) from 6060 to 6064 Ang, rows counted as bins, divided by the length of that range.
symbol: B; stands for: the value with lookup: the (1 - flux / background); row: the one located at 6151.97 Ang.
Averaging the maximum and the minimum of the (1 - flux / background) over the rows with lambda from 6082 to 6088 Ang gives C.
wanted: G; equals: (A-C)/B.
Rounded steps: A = 0.02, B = 0.00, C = 0.035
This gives 4.3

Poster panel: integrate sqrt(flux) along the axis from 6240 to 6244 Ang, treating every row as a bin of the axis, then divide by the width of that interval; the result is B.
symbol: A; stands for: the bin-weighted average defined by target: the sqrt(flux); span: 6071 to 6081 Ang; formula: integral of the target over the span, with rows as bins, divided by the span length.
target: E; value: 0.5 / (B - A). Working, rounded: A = 2.28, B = 2.09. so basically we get -3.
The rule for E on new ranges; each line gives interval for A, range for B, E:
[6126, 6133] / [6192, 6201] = 145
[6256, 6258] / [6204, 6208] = 4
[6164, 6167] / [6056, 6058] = -25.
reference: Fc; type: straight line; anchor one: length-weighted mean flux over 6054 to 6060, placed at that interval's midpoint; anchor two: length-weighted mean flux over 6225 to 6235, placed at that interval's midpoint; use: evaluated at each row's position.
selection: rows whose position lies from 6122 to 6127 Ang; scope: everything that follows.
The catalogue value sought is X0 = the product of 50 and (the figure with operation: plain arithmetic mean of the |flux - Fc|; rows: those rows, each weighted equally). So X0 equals 7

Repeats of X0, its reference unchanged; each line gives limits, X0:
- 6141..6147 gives 26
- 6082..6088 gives 5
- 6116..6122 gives 10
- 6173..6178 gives 6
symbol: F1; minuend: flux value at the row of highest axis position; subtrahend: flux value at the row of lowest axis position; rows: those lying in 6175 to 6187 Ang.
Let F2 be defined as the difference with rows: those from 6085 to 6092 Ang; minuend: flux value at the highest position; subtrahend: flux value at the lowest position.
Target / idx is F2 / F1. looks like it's -4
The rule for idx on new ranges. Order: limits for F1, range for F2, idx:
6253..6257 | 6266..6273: 15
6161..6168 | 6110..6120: -77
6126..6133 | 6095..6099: 1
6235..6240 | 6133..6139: 1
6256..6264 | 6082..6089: -2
